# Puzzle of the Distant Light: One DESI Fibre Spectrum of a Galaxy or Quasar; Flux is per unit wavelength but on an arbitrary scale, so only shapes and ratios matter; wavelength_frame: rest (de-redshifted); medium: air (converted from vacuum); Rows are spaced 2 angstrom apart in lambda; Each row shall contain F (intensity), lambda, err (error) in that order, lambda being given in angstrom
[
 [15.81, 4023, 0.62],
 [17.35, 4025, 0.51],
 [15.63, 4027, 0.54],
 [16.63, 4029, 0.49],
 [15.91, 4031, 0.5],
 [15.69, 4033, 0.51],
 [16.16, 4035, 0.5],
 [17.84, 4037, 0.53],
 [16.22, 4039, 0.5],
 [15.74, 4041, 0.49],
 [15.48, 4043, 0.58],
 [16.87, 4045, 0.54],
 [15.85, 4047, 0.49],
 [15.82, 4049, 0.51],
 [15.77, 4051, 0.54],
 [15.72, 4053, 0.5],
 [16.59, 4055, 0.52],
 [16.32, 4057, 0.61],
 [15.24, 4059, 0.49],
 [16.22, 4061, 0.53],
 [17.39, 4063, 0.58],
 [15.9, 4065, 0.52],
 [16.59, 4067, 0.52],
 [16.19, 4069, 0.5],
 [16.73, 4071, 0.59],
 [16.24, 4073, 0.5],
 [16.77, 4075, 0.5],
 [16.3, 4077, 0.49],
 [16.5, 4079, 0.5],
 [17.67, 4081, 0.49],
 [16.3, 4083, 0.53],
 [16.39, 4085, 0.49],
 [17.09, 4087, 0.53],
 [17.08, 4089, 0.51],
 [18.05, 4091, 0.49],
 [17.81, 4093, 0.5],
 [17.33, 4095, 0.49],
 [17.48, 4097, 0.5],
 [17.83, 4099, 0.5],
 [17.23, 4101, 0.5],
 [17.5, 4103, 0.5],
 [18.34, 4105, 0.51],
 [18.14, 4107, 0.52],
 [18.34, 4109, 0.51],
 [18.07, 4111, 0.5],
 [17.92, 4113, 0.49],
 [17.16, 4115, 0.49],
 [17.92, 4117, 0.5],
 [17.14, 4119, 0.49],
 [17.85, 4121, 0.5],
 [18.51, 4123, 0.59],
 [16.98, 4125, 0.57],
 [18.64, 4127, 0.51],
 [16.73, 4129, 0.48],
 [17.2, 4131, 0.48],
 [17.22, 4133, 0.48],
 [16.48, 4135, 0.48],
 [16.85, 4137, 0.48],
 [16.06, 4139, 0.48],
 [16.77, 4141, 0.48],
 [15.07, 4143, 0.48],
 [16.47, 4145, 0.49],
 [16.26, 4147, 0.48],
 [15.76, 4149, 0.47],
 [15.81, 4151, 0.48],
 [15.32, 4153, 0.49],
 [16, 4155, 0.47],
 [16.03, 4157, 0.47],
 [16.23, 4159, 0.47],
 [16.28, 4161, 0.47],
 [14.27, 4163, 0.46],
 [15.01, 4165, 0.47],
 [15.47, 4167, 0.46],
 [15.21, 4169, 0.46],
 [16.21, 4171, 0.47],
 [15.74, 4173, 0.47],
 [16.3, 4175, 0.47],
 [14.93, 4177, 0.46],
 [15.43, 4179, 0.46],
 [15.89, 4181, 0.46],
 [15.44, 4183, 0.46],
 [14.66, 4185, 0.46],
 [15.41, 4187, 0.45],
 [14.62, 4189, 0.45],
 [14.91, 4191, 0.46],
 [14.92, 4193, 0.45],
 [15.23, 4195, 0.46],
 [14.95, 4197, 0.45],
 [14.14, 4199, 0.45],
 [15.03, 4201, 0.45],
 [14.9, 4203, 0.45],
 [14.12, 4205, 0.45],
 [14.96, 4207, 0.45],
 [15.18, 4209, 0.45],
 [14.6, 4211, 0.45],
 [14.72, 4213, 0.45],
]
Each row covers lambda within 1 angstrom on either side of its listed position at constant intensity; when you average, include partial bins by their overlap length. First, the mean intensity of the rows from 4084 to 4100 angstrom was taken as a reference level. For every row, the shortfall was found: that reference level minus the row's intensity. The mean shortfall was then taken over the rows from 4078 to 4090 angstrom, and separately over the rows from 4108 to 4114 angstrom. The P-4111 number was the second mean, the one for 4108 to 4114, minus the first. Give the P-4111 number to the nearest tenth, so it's -1.3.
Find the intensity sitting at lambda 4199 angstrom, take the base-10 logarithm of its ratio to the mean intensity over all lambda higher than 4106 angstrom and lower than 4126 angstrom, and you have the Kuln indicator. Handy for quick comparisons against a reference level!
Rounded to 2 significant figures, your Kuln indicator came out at -0.10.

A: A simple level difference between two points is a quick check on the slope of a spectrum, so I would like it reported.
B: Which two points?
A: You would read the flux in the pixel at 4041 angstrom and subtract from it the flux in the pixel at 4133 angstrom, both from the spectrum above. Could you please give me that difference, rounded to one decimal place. -1.5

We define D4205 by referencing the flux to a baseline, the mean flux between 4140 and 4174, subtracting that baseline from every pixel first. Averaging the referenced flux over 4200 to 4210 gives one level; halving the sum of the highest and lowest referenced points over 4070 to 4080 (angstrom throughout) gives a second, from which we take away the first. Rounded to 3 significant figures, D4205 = 1.67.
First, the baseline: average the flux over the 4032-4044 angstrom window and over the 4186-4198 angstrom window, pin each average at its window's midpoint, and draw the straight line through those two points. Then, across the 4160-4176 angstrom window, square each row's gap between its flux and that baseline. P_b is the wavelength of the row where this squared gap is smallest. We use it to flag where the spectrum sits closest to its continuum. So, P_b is 4169 angstrom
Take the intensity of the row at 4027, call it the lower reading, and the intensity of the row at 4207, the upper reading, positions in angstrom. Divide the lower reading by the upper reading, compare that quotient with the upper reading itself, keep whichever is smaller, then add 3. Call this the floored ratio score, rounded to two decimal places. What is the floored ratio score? 4.04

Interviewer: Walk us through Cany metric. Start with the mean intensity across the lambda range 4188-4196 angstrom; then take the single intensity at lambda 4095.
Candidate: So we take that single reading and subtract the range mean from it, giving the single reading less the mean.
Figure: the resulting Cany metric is 2.4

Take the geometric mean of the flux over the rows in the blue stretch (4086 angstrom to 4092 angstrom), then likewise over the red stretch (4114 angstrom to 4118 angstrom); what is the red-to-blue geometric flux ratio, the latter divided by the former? 1.01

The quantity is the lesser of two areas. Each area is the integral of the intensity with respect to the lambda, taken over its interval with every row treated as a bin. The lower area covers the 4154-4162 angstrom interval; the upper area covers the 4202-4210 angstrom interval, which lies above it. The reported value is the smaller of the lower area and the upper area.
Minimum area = 118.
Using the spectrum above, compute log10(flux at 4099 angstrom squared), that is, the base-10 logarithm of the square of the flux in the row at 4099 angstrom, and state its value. 2.50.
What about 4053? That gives 2.39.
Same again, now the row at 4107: 2.52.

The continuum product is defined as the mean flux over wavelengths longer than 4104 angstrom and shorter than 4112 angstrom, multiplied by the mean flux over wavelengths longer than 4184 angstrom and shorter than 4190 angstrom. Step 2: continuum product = 271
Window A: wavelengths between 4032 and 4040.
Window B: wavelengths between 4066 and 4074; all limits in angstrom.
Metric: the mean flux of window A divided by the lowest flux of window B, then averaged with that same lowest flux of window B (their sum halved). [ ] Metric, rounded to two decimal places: 8.60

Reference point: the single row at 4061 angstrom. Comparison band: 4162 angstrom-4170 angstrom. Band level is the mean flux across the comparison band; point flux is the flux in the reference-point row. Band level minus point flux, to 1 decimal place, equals -1.2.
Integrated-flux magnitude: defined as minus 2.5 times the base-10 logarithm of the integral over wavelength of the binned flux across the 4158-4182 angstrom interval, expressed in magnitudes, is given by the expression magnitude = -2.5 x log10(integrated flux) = -6.43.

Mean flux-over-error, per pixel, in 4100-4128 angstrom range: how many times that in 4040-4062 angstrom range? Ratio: 1.15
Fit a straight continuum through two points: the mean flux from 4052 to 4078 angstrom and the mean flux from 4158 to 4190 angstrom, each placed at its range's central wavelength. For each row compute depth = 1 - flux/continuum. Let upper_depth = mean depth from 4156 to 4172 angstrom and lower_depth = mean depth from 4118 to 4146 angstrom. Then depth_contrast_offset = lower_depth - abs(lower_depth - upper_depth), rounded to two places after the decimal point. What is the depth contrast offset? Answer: -0.15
